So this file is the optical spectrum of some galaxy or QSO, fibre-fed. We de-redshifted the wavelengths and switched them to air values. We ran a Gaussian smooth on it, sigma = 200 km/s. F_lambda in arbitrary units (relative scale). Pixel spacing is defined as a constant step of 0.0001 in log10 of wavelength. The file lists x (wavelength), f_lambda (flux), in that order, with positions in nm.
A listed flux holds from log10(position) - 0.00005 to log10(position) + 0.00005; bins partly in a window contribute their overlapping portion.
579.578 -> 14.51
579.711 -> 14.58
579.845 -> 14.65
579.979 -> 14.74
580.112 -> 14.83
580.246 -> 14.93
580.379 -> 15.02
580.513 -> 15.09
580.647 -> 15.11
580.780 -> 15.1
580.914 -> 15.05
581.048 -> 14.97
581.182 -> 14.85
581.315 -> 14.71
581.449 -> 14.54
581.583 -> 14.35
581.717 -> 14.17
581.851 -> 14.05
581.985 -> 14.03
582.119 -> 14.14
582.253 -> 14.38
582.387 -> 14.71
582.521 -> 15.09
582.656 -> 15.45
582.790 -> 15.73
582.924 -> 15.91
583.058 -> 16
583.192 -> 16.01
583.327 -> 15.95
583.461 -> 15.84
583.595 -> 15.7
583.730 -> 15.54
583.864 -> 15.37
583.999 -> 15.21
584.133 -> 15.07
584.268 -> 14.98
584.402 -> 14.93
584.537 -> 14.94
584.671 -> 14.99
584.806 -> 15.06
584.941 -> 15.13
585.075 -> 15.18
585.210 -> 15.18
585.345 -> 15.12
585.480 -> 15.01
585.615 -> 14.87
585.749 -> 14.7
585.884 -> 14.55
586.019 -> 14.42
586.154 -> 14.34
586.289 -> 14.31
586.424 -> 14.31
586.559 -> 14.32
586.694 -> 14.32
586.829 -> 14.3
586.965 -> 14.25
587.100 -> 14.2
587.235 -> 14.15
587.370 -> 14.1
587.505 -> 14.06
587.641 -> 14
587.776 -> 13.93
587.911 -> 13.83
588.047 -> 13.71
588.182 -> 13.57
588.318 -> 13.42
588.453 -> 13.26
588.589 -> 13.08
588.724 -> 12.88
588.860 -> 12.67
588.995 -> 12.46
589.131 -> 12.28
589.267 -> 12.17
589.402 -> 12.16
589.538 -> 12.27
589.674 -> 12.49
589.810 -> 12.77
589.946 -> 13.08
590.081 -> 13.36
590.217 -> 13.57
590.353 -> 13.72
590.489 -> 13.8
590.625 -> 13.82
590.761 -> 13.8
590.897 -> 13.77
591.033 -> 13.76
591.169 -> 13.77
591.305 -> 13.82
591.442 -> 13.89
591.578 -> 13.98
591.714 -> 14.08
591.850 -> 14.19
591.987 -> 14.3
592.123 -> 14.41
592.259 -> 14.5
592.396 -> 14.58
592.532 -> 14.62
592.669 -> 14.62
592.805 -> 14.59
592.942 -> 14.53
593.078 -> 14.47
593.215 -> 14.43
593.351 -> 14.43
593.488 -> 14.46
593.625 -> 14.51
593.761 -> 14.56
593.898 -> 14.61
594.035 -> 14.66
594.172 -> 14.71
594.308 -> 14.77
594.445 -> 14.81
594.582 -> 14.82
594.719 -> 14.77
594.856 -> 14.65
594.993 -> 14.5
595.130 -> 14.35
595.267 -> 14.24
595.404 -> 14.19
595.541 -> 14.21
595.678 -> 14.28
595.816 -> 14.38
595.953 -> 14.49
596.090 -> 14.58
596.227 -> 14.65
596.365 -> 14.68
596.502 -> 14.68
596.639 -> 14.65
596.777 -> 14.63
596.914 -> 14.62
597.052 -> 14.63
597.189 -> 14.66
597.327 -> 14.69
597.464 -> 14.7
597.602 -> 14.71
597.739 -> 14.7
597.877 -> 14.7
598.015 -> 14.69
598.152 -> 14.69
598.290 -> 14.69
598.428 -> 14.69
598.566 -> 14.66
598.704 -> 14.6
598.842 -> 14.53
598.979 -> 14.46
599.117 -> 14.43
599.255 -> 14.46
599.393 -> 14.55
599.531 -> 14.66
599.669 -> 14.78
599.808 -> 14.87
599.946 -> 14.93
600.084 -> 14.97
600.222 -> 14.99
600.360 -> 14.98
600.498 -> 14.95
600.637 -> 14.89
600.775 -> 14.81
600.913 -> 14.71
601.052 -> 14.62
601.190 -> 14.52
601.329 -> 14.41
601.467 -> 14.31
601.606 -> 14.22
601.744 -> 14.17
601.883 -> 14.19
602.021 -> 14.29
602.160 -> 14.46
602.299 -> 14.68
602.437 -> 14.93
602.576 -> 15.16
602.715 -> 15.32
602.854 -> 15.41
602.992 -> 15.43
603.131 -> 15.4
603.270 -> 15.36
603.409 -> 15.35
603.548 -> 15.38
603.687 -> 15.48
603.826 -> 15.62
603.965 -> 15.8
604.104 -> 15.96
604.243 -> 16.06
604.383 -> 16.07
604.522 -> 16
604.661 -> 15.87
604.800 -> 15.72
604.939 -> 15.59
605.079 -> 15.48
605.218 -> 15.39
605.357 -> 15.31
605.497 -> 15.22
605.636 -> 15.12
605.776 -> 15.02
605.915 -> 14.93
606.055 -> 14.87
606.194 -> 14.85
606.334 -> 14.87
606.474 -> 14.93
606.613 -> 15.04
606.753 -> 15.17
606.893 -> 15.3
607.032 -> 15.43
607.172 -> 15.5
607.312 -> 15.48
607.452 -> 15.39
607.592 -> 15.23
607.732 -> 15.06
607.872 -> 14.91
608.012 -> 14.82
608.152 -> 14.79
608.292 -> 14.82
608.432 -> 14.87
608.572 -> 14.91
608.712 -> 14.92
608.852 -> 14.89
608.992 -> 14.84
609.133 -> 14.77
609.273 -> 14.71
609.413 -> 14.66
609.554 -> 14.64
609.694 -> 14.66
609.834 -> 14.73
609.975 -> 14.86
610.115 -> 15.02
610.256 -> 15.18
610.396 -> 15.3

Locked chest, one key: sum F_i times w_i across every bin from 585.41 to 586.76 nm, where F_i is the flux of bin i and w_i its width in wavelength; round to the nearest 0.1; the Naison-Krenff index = 19.6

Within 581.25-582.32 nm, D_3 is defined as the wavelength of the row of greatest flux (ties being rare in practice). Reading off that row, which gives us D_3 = 581.315 nm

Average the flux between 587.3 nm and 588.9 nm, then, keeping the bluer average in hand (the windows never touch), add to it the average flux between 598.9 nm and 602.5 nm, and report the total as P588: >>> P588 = 28.2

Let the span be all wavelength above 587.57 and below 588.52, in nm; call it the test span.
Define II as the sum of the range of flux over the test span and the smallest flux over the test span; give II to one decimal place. 14.0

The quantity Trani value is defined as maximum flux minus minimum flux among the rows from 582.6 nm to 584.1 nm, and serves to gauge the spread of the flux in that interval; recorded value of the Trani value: 0.8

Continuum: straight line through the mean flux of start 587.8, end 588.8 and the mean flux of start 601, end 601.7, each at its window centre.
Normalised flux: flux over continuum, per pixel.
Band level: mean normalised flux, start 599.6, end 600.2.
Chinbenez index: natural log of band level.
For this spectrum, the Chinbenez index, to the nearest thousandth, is 0.040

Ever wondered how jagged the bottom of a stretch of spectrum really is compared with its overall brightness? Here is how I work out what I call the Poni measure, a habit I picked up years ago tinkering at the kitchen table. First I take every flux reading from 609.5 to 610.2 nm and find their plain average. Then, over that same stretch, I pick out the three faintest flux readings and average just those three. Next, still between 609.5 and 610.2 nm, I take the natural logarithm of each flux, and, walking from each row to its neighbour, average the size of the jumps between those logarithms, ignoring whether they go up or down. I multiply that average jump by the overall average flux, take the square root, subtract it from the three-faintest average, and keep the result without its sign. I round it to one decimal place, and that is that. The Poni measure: 14.4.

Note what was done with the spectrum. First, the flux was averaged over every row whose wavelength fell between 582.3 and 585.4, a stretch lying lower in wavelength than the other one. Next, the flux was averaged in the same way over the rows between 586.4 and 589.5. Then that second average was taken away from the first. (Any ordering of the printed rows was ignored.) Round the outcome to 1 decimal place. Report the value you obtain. 1.8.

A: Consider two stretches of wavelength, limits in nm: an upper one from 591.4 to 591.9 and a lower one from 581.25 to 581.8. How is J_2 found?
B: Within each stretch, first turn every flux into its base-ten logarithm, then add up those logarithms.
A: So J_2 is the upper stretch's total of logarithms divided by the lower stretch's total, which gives 0.99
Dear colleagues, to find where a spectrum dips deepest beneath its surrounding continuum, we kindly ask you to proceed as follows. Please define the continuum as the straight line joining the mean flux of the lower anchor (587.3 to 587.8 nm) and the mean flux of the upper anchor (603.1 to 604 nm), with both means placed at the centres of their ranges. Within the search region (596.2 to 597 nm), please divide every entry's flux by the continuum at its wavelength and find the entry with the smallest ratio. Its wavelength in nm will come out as 596.914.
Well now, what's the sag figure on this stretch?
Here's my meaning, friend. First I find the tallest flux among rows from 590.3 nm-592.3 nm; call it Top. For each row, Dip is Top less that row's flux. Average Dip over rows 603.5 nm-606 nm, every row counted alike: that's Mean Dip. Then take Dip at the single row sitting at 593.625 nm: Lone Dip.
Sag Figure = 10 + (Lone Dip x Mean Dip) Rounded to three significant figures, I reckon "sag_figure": 10.0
